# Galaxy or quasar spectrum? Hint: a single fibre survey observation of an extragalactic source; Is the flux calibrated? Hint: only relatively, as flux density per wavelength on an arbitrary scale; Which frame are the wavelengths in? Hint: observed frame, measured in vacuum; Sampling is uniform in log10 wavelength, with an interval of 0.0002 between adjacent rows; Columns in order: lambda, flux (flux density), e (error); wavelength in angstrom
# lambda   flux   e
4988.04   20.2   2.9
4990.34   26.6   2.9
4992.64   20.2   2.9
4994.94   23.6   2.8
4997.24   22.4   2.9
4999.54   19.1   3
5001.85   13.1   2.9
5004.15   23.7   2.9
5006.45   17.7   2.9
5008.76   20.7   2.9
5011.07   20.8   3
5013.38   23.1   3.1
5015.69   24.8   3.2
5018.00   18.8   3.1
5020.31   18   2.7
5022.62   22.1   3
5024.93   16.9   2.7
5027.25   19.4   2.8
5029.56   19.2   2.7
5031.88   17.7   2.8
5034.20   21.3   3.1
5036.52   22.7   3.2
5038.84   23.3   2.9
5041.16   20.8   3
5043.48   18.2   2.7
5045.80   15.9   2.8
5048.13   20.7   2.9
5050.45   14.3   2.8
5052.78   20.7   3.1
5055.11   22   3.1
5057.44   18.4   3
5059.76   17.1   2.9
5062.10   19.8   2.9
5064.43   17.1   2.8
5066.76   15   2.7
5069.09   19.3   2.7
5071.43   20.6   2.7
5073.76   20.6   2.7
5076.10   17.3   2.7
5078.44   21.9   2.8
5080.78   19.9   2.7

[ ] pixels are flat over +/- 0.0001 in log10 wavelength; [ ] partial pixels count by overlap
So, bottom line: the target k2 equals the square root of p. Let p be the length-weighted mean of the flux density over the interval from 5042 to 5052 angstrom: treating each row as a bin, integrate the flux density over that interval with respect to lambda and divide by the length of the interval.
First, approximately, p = 17.5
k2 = 4.19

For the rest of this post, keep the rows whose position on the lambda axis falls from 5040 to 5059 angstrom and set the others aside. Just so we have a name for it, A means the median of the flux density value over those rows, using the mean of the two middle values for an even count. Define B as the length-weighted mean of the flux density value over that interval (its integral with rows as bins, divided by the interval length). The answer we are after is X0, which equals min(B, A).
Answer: 18.8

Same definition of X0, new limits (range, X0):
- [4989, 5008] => 20.8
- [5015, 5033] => 19.0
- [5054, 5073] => 18.7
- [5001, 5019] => 20.5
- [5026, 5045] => 20.1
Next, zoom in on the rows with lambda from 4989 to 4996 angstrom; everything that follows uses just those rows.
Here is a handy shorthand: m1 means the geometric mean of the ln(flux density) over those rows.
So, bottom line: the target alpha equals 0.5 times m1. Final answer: 1.57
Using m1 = 3.15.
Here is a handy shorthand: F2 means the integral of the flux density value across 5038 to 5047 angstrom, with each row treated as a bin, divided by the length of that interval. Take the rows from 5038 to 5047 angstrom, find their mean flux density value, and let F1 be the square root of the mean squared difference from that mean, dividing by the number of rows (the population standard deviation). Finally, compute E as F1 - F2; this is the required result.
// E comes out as -16.6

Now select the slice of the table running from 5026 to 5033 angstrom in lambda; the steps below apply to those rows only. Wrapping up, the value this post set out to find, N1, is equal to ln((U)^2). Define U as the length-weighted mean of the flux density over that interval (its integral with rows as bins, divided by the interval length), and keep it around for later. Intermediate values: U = 18.7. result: 5.86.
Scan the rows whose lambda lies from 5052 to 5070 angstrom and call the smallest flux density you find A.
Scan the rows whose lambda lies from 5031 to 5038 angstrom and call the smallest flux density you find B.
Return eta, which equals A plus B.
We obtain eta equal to 32.7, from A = 15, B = 17.7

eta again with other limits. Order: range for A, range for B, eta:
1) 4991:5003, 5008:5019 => 31.9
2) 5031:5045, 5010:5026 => 34.6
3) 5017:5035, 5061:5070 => 31.9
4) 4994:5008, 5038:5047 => 29.0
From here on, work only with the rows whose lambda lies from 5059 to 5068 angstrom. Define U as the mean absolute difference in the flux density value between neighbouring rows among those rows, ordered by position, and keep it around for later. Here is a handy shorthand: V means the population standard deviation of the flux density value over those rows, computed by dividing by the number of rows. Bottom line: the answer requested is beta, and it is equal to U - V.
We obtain 0.8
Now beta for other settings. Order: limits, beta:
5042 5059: 1.6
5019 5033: 1.0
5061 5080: 0.5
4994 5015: 0.8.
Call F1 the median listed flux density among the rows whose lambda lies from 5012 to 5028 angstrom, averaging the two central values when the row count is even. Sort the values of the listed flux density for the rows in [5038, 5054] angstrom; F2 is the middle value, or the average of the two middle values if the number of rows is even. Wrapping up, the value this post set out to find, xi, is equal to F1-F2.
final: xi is -1.3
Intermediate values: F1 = 19.4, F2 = 20.70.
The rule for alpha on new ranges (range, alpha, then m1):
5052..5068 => 1.46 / 2.91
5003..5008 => 1.51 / 3.02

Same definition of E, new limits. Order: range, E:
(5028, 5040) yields -18.7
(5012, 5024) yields -18.7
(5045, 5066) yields -16.0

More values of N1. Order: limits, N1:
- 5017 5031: 5.89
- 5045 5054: 5.78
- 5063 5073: 5.80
